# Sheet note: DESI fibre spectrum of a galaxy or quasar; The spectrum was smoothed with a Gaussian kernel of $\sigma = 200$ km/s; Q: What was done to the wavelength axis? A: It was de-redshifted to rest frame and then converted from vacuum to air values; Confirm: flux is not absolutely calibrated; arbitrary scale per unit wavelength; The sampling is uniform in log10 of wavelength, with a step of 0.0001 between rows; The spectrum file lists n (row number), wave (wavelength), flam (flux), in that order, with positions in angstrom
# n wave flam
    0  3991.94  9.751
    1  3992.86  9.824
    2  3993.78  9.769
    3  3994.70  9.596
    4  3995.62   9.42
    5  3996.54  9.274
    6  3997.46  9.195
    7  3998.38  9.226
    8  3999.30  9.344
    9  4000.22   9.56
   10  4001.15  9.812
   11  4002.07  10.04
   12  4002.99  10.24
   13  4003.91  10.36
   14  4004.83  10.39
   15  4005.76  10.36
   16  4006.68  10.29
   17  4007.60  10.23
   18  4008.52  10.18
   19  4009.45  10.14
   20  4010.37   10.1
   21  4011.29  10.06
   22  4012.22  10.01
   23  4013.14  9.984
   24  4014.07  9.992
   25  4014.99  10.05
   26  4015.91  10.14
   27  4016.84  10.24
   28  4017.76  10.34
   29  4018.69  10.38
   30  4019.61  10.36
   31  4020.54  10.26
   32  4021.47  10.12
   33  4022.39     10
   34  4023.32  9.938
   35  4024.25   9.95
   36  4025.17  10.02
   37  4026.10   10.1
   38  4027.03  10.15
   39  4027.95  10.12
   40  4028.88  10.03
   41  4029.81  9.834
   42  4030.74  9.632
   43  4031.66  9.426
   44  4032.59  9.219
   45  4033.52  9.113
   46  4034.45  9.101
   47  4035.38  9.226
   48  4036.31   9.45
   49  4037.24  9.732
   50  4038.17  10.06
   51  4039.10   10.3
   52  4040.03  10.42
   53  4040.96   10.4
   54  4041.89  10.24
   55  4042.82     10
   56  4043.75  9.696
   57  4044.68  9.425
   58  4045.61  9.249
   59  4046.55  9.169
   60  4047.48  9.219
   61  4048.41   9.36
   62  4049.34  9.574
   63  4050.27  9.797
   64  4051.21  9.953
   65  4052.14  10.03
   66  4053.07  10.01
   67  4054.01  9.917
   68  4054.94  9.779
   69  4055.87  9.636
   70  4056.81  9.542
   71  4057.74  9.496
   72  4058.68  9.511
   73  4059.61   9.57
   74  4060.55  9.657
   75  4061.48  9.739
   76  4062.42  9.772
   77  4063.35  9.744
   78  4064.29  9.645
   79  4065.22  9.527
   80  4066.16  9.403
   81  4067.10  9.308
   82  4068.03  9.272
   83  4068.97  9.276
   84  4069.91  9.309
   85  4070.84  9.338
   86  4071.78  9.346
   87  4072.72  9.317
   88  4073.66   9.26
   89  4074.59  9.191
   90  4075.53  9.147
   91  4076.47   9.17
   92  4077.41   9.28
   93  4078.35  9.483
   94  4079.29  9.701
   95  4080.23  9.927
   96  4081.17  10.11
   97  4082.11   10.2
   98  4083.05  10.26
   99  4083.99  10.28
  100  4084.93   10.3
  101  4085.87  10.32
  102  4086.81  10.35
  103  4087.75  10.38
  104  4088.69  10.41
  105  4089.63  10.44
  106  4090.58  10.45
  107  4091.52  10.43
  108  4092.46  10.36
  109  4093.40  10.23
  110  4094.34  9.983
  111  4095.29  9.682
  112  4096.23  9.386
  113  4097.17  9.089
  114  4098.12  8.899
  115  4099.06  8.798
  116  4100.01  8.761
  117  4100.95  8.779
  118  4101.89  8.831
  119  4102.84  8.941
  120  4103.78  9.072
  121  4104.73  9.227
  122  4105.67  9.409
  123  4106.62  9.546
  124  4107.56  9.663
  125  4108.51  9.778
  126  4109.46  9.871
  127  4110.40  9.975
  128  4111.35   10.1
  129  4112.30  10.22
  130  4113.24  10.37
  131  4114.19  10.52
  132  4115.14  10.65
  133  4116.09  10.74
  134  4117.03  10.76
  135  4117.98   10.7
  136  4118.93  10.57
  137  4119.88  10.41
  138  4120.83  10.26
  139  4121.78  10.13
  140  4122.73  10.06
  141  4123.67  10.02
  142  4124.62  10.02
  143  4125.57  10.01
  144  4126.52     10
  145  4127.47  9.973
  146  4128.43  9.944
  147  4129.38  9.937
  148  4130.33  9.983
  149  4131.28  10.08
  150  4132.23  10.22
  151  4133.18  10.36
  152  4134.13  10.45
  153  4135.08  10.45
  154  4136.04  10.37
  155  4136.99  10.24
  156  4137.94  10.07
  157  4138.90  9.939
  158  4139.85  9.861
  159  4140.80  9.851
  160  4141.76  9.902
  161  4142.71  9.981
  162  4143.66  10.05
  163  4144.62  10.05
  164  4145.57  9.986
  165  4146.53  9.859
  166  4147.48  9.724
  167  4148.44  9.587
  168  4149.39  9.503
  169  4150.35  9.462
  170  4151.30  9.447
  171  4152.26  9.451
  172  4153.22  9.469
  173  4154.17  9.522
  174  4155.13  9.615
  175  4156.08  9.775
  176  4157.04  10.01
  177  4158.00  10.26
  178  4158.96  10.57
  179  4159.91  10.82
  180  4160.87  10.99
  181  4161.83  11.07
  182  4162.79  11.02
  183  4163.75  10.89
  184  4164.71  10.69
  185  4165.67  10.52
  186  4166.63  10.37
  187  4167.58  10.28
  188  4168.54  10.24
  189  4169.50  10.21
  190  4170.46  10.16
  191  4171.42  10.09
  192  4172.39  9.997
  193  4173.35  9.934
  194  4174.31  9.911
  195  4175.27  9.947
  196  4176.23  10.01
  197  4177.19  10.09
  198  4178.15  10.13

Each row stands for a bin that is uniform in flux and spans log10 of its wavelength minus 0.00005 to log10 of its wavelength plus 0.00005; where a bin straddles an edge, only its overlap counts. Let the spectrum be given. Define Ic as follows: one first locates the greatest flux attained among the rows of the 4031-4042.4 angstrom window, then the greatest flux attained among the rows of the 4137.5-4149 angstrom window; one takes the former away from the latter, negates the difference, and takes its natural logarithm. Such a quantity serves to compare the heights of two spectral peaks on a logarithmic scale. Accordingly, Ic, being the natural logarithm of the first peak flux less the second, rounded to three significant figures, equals -1.05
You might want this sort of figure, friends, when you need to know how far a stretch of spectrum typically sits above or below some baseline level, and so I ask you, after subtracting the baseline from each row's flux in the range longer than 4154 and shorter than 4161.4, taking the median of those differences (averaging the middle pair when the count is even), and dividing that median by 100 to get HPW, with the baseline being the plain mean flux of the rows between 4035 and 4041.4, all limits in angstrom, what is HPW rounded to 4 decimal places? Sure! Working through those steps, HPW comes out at 0.0019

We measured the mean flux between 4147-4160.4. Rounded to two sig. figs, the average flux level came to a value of 9.8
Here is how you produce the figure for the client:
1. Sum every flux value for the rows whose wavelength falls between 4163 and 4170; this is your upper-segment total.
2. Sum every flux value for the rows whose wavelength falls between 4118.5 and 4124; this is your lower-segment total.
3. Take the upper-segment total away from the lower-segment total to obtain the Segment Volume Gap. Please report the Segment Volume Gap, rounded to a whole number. -12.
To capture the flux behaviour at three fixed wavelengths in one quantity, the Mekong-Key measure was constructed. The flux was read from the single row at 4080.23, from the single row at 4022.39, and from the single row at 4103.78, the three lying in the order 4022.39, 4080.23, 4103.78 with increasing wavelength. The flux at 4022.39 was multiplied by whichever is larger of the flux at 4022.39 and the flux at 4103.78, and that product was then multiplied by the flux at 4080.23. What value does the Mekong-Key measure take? 993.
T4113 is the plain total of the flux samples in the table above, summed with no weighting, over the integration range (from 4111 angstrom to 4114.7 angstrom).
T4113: 41.2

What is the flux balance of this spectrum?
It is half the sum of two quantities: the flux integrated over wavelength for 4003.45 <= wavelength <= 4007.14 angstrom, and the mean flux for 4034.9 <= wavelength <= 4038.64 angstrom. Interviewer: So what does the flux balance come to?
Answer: 23.9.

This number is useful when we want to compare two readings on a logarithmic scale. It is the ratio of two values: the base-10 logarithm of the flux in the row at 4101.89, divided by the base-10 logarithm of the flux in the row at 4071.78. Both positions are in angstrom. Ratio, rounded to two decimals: 0.97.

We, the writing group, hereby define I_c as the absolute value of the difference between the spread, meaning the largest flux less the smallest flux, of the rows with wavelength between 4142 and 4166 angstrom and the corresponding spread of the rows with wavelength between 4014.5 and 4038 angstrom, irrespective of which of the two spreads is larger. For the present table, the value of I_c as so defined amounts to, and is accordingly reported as 0.34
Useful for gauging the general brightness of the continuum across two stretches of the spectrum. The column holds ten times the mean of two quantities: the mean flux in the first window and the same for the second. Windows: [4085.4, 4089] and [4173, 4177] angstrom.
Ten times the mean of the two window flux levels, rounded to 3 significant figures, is 102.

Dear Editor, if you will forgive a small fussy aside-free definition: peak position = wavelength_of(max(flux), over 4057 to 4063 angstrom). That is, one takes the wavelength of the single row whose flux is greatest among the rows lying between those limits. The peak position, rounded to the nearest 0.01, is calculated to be 4062.42 angstrom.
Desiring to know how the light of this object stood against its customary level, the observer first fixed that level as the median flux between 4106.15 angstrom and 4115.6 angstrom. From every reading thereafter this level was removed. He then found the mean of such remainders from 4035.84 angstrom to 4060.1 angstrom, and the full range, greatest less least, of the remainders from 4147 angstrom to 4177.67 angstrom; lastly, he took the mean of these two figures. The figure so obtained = 0.67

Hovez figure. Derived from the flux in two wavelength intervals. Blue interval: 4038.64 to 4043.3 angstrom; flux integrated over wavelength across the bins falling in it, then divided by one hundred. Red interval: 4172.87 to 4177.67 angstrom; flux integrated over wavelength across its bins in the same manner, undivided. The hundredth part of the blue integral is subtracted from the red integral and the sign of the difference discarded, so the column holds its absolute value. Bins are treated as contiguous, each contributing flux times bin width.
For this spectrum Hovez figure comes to 47.5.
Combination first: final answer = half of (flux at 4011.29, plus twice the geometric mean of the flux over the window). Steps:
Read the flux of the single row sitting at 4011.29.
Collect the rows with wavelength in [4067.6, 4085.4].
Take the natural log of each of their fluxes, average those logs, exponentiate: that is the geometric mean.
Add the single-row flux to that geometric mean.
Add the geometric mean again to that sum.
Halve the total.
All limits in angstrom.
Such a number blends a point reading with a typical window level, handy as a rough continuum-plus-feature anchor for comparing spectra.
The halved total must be 14.61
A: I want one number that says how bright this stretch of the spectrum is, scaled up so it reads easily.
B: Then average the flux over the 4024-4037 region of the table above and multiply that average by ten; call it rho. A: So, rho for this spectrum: 97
